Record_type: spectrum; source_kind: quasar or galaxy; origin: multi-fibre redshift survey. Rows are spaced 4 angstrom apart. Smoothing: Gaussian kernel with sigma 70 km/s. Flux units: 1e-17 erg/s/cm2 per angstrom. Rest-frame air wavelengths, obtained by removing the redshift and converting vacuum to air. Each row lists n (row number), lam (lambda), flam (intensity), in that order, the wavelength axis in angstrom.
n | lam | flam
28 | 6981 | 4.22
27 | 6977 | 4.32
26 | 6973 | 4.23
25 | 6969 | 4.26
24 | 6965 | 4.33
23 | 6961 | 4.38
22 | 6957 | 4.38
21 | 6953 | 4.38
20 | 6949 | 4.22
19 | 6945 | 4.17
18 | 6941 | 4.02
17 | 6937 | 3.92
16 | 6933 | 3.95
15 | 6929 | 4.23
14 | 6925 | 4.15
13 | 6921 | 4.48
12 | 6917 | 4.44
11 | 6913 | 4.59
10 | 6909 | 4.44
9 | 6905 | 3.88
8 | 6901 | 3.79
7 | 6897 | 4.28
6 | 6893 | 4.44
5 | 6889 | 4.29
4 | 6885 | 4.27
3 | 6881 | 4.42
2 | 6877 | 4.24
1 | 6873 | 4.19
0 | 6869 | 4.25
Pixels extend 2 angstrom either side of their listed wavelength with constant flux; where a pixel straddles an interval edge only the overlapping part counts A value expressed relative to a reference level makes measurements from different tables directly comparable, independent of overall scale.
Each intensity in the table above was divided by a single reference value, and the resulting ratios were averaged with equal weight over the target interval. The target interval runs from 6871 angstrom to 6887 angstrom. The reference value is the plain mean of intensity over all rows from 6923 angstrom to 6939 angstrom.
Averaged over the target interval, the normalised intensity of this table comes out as 1.05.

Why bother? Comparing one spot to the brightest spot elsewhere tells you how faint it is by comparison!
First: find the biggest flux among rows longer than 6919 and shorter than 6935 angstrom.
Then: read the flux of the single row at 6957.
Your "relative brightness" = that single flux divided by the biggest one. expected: 0.978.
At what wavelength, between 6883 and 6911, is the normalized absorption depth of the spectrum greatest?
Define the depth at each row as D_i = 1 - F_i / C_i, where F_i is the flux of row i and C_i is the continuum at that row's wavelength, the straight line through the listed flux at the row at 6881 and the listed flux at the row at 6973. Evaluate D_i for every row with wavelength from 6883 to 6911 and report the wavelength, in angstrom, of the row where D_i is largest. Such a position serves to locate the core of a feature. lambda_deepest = 6901 angstrom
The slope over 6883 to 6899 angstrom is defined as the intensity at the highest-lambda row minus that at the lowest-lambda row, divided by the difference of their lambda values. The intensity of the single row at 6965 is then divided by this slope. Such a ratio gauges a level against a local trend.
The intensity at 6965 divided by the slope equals 5196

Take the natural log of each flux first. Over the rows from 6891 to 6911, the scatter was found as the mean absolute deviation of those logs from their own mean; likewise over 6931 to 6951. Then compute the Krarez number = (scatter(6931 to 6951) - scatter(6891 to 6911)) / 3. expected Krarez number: -0.012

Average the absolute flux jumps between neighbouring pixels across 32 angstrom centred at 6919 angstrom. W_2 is 0.23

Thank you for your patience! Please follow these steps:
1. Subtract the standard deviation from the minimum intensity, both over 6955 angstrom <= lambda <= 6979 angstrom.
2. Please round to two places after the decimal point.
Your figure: 4.17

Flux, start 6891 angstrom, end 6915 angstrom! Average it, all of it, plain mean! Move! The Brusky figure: 4.24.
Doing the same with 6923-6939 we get 4.06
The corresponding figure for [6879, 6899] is 4.34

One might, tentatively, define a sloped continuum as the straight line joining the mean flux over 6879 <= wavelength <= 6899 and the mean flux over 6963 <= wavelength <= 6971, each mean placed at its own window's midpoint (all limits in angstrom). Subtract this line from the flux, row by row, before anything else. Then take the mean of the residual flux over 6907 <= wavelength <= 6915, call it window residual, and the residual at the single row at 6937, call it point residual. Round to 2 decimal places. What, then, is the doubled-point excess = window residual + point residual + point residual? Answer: -0.60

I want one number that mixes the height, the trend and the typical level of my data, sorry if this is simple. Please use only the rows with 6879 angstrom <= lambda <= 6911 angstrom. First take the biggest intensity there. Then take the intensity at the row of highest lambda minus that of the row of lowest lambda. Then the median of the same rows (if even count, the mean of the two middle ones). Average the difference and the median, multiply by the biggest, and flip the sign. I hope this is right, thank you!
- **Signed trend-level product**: -9.6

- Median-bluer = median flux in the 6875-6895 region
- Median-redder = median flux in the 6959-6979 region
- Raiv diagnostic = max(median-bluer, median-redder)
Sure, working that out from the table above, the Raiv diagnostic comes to 4.32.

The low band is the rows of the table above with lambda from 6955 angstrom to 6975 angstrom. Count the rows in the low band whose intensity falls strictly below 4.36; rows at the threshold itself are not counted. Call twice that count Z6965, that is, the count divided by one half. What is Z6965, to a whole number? 6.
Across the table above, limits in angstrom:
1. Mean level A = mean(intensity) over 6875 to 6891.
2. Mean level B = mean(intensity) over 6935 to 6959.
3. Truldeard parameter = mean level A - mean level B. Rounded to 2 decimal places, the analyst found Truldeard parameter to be 0.12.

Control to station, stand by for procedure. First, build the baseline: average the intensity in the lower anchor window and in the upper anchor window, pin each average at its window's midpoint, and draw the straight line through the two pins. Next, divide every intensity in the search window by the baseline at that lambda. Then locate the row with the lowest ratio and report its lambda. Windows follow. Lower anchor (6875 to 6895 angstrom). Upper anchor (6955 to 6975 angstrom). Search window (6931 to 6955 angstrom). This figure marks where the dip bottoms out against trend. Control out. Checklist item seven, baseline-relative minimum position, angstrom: 6937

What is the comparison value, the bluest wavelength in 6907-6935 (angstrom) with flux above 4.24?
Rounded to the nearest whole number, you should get 6909 angstrom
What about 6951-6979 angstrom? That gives 6953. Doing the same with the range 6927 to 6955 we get 6953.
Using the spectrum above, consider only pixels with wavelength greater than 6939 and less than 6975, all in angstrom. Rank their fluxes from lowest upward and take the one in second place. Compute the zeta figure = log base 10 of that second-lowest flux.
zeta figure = 0.620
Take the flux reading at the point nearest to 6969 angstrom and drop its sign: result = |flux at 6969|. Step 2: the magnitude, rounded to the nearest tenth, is 4.3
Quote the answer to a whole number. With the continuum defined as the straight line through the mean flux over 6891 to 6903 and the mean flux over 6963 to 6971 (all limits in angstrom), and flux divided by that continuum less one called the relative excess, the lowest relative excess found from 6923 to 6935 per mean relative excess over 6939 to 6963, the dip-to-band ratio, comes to 34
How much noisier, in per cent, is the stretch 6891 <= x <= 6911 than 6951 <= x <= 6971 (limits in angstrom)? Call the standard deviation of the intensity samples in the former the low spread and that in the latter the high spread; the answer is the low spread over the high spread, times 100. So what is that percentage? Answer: 589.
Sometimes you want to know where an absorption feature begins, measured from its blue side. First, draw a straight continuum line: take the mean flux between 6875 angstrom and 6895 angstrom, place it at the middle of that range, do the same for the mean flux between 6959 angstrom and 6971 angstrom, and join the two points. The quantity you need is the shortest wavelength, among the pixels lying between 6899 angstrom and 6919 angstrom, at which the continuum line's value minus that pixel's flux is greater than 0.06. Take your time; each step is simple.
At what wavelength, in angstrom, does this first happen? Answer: 6901 angstrom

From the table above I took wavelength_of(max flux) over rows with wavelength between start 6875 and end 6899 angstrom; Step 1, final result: 6893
